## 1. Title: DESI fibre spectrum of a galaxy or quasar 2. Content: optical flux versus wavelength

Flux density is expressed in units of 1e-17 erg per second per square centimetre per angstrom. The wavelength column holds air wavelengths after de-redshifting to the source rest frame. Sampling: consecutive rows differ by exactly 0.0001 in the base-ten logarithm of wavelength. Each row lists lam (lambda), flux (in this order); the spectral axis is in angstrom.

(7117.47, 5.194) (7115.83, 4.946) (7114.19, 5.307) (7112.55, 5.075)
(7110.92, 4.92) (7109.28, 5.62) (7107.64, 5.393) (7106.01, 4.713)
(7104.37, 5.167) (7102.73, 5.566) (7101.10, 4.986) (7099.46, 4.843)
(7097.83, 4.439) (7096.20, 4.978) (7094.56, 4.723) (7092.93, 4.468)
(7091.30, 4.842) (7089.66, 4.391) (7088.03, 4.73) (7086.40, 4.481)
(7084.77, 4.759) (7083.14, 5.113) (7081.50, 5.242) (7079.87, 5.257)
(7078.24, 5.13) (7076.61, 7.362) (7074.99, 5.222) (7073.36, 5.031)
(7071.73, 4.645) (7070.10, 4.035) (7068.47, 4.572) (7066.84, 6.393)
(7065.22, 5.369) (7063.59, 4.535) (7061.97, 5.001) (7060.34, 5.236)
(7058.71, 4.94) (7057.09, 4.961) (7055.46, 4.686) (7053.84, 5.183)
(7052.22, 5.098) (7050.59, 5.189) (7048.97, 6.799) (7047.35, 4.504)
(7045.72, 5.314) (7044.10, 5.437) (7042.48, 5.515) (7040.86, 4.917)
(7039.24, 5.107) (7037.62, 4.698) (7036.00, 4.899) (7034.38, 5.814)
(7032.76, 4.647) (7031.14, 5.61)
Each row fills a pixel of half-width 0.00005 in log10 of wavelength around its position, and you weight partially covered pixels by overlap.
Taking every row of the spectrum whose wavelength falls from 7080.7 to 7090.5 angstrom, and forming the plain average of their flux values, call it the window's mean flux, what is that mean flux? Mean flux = 4.8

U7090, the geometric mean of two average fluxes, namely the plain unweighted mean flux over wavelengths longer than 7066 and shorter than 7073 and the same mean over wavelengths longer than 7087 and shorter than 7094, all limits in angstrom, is 4.76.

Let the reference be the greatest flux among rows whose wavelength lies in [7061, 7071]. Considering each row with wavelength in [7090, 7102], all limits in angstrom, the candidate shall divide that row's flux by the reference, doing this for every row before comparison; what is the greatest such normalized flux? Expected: 0.78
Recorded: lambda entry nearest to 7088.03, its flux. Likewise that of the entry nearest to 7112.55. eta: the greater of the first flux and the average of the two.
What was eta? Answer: 4.90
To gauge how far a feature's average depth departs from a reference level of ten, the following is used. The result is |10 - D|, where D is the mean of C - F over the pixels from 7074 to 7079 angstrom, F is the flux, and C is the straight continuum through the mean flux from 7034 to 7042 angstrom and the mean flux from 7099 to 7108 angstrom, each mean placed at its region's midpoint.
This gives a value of 10.8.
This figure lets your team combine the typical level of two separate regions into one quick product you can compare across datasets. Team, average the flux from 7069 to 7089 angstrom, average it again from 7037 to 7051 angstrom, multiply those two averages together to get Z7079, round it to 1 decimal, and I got 26.8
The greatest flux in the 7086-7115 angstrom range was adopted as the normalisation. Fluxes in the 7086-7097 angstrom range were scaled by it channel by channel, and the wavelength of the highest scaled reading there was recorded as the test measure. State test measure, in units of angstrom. 7096.20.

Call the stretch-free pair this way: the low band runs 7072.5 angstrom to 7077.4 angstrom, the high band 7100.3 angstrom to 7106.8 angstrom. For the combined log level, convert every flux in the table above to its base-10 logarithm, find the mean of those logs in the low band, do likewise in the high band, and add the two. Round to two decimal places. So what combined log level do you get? 1.47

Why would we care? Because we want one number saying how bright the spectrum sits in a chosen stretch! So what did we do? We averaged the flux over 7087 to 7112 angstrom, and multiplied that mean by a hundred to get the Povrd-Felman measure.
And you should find 492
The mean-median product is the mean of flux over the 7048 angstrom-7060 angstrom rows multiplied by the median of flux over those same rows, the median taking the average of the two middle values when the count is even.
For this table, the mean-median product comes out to 26.8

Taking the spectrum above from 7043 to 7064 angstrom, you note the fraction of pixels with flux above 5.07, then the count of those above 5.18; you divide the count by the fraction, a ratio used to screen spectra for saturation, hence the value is 11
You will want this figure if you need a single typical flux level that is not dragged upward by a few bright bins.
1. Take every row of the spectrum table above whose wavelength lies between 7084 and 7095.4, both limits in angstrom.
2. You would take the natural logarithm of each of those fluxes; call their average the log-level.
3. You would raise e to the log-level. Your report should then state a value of 4.62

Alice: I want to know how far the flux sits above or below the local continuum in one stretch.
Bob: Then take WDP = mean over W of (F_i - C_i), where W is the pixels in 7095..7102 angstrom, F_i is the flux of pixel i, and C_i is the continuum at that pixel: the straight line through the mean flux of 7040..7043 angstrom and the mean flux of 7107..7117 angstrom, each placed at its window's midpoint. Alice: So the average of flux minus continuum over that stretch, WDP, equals -0.4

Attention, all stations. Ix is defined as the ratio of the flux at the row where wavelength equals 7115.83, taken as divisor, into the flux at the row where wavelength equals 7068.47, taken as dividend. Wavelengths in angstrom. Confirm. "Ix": 0.92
